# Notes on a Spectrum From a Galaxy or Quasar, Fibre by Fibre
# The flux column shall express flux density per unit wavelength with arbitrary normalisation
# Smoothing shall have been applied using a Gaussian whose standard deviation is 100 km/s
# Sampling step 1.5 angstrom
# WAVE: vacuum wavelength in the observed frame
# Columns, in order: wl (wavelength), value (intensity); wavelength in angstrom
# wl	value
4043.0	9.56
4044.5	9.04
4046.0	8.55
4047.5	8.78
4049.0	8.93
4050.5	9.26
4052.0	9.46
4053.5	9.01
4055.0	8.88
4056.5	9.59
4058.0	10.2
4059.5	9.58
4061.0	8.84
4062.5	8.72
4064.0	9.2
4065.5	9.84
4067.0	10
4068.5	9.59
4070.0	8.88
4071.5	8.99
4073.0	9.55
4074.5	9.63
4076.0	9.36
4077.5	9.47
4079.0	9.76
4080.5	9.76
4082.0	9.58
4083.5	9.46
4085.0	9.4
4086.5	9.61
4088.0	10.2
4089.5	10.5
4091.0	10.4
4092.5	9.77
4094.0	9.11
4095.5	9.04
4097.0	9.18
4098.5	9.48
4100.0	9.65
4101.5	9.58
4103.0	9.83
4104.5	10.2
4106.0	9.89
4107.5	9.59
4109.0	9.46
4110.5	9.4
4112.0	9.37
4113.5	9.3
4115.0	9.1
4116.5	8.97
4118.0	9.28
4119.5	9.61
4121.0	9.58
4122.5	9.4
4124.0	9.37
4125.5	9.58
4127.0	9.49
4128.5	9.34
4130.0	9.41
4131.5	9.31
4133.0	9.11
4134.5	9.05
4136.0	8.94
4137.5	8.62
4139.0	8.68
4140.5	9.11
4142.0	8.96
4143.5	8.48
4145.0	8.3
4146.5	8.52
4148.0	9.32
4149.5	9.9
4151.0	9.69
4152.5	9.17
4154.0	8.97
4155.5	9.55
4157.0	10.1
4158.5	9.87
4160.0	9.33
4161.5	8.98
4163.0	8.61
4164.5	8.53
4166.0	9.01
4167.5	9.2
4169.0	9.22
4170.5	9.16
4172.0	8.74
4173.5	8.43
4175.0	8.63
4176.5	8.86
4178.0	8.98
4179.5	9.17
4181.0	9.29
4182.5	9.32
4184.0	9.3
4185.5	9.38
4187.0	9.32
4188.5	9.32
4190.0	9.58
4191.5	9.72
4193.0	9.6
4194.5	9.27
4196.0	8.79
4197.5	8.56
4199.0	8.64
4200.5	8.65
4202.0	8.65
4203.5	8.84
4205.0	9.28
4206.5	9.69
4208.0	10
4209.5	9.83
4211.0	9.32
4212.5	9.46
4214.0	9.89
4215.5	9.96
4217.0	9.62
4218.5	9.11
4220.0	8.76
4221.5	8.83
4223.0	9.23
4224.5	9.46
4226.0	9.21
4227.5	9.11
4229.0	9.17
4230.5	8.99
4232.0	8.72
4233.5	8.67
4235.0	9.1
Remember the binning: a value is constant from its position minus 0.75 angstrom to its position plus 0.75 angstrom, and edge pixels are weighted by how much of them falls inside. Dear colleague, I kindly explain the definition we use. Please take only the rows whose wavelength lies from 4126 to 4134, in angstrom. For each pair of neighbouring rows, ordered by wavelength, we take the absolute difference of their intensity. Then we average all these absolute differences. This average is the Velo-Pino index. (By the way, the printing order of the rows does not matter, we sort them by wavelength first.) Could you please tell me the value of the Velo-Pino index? 0.13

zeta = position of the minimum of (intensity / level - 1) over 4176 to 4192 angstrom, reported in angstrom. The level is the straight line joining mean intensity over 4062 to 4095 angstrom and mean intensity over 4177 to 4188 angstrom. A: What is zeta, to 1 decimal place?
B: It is 4176.5 angstrom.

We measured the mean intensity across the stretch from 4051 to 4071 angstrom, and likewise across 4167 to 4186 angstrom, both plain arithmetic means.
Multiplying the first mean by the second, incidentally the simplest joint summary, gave 85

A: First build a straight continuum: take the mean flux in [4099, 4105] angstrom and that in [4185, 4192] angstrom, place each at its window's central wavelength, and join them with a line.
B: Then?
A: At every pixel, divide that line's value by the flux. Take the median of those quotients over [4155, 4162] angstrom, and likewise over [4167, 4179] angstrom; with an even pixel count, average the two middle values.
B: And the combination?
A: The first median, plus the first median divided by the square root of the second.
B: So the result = 1.98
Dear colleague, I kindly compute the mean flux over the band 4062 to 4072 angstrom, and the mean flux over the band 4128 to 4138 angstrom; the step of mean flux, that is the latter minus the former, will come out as -0.2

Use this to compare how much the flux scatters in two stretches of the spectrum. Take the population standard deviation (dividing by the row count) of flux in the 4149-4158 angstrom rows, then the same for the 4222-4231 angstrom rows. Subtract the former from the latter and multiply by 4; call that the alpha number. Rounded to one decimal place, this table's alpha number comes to -1.0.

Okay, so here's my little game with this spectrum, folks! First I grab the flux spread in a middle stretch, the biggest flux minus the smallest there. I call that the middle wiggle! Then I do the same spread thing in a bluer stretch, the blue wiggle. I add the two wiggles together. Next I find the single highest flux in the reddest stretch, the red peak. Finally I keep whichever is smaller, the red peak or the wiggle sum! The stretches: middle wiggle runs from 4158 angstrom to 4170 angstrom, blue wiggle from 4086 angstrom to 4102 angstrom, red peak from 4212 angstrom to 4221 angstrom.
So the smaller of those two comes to 2.8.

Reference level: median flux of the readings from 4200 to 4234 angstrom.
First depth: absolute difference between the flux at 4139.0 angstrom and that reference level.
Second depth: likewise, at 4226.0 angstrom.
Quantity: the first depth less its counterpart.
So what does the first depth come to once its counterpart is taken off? 0.53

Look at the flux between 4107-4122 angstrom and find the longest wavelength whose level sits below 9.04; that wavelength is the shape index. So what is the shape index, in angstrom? 4116.5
